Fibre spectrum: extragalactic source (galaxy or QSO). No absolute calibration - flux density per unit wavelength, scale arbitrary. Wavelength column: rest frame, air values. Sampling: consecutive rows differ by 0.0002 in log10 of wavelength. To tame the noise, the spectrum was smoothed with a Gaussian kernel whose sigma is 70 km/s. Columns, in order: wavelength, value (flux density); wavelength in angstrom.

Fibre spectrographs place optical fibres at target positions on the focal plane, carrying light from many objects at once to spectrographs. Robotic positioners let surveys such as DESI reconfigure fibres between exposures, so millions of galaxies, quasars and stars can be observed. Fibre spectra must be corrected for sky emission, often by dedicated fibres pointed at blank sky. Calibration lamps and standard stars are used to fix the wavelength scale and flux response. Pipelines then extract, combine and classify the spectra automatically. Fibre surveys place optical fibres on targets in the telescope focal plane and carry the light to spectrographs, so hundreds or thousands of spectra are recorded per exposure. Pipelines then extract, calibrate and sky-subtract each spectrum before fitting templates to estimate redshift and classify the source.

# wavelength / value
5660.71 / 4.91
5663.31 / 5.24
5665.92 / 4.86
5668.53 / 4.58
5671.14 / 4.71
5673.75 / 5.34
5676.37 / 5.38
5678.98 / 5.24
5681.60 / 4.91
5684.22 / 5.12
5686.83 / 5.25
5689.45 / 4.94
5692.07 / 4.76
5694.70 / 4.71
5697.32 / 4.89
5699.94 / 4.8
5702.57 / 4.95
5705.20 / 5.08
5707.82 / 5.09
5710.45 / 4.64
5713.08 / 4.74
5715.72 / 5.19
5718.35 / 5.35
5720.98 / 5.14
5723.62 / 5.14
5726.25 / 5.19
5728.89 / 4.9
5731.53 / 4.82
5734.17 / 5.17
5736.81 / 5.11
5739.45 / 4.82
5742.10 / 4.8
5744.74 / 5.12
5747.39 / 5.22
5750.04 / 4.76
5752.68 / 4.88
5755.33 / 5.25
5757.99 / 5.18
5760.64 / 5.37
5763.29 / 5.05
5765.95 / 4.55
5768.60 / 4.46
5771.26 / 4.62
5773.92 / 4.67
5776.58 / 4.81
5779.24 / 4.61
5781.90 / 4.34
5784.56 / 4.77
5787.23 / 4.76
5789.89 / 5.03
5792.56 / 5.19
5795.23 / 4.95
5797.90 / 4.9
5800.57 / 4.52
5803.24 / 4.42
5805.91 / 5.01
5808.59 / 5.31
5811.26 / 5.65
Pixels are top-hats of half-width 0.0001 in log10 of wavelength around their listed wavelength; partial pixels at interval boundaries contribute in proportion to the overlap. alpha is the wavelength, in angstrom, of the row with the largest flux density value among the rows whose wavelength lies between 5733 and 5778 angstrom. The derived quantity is 5760.64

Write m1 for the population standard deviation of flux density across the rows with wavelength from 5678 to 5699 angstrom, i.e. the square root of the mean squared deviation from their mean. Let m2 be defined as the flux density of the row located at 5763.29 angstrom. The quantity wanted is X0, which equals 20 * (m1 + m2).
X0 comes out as 105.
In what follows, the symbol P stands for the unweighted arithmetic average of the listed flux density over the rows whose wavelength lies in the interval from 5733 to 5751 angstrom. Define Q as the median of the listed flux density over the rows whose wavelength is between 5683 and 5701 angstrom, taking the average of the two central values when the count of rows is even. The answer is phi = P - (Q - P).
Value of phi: 5.1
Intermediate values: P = 5.00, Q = 4.890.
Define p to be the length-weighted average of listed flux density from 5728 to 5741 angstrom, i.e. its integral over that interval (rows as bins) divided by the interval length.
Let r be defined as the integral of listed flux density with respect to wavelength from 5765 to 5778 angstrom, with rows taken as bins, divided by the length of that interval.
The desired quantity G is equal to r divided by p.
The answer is 0.93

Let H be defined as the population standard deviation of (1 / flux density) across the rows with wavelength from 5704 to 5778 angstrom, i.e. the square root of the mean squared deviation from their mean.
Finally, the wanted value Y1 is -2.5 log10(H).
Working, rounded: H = 0.0103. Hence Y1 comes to 5.0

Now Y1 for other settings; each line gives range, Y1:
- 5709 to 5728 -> 5.0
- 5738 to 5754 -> 5.4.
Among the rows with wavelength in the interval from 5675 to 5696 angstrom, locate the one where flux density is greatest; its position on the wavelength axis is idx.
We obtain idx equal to 5676.37 angstrom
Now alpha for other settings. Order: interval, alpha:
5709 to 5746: 5718.35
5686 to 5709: 5686.83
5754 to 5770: 5760.64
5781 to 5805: 5792.56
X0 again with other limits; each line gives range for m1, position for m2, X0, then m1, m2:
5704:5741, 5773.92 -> 97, 0.198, 4.67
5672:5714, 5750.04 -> 100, 0.225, 4.76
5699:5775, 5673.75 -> 112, 0.244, 5.34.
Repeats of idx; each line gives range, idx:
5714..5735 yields 5718.35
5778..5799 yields 5792.56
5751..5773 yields 5760.64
